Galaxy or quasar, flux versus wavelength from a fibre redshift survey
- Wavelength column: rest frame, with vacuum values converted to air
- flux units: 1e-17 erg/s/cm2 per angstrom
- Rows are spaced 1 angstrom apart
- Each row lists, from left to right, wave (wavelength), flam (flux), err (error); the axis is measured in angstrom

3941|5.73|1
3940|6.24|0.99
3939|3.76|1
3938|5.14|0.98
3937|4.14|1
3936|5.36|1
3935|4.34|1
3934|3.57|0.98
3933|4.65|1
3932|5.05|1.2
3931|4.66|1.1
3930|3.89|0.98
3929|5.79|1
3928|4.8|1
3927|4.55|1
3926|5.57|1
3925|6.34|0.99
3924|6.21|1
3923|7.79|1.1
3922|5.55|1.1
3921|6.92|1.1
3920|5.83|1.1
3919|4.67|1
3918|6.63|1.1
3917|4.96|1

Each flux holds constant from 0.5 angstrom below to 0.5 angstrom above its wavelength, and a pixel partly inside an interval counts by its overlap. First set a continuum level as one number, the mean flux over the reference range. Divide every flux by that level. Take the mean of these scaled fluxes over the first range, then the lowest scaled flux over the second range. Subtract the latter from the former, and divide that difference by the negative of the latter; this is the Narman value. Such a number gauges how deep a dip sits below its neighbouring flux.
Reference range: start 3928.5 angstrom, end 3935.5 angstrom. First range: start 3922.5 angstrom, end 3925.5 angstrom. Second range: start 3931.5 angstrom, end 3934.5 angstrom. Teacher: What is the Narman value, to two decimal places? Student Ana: -0.90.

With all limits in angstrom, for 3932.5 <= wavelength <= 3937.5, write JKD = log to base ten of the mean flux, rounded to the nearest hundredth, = 0.64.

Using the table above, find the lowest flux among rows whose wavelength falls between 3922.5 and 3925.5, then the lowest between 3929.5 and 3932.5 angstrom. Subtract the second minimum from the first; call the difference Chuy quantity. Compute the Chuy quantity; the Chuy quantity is 2.3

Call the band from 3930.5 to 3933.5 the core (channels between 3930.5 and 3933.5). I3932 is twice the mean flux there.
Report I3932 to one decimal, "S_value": 9.6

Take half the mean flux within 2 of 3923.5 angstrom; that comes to 3.24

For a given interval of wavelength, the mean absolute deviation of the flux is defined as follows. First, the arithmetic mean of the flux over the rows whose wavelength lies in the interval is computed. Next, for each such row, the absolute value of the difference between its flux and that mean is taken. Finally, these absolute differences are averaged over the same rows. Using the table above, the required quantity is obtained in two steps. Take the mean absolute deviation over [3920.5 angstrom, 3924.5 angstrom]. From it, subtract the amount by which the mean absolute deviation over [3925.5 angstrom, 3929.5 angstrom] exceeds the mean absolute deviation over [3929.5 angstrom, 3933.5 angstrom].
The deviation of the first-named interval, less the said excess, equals 0.57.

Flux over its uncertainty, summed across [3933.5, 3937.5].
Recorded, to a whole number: 17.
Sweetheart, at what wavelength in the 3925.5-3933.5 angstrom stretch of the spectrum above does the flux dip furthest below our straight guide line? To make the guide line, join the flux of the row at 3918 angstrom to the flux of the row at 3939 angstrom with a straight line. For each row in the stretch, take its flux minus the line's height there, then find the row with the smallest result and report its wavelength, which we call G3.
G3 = 3930 angstrom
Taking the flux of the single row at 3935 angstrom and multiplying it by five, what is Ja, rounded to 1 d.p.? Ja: 21.7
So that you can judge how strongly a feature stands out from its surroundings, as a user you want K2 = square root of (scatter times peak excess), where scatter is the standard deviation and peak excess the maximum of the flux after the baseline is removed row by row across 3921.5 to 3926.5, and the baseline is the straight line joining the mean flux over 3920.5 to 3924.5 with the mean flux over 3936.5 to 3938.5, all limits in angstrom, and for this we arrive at 1.0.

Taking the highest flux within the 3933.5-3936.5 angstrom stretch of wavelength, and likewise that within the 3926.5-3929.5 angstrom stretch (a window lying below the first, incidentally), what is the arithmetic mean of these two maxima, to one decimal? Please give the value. 5.6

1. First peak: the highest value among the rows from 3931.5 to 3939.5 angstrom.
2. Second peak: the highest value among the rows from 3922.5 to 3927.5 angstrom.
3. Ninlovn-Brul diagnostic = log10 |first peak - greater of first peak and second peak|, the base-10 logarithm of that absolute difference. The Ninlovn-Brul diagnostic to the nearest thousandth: 0.386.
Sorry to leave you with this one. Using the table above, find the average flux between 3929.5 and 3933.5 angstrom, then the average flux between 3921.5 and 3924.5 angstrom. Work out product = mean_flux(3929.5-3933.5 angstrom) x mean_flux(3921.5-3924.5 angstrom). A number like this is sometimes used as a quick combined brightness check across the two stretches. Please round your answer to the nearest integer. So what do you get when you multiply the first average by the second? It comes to 30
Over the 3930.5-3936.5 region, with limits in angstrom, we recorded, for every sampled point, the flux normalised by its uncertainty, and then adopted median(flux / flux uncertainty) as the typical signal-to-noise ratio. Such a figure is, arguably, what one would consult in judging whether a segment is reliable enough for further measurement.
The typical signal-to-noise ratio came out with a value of 4.29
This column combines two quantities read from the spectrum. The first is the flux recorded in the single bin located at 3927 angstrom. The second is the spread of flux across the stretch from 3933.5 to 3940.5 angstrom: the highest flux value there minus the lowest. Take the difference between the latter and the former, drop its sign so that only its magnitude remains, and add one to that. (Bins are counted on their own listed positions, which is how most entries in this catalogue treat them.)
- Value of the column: 2.9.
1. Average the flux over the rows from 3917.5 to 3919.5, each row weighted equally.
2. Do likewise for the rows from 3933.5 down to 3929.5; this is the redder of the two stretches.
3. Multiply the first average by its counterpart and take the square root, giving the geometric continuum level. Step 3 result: 5.1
